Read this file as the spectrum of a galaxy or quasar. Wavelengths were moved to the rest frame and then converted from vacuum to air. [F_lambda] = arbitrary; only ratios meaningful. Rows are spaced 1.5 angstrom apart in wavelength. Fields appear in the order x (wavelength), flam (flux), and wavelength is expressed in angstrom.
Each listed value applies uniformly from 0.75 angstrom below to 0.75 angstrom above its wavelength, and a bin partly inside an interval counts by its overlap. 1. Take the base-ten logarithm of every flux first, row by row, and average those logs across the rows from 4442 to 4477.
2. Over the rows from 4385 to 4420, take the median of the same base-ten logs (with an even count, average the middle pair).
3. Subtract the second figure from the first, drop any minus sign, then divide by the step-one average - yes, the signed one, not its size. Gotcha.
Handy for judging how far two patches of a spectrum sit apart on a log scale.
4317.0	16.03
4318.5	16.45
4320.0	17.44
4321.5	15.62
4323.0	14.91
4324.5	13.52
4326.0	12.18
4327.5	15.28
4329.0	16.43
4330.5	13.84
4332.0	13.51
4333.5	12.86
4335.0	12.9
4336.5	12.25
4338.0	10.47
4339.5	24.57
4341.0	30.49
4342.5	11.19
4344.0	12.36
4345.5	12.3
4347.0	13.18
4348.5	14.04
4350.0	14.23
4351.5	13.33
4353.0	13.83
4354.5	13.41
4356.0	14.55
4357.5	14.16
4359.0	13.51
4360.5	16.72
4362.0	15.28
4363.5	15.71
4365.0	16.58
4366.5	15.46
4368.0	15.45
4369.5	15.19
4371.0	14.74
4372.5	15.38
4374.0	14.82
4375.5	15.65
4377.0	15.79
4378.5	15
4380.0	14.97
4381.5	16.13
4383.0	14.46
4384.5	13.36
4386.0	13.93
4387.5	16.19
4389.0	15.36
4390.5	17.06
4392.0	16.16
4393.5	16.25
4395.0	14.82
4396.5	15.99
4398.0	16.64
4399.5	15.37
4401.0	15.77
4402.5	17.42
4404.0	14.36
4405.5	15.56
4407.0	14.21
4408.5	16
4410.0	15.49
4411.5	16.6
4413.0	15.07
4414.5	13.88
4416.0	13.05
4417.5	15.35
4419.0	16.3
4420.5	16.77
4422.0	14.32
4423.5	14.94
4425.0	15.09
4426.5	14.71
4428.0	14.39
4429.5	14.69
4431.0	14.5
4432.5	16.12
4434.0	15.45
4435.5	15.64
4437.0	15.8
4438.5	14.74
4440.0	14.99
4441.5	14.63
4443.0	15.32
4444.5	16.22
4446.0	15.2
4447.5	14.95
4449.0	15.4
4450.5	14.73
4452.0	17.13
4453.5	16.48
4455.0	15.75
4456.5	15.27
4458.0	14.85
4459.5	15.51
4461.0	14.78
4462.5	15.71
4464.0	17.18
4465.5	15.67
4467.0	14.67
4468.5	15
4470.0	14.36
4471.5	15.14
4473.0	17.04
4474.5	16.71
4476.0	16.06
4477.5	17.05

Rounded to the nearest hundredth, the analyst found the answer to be 0.00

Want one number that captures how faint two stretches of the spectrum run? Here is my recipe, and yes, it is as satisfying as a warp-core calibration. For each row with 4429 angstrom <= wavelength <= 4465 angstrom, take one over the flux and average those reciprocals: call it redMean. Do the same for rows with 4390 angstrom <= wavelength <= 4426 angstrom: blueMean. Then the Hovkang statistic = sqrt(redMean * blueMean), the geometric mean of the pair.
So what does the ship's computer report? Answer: 0.0648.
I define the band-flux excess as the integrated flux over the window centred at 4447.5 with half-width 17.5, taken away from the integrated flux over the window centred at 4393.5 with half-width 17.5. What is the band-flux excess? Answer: 0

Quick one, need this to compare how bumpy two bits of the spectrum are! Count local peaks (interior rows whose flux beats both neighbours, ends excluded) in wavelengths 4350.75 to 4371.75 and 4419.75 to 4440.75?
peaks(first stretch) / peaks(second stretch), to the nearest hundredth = 1.00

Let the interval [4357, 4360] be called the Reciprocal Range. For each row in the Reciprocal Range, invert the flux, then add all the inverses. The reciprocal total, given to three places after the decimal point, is 0.145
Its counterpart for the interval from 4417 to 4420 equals 0.126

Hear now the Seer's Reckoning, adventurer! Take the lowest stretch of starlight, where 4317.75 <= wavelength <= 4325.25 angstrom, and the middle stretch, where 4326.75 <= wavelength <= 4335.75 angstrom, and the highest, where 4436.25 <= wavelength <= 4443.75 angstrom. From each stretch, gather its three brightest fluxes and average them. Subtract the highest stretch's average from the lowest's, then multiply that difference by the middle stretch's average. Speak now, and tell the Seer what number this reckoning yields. 17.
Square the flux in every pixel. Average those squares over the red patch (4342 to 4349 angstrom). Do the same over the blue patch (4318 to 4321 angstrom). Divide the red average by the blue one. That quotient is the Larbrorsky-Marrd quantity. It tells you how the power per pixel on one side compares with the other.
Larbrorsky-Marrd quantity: 0.56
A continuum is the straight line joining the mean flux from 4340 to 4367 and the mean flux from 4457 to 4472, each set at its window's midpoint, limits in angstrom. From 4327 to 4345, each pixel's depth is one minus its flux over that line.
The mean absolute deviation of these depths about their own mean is 0.28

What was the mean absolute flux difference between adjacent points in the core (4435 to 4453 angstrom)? 0.75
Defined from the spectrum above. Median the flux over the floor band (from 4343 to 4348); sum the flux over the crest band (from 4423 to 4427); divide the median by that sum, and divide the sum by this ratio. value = 162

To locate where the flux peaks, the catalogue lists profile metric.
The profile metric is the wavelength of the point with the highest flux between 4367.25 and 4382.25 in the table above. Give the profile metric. 4381.5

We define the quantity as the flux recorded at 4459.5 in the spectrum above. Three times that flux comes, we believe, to 46.5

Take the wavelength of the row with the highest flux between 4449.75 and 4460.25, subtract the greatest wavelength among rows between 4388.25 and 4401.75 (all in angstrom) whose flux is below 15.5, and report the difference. 52.5 angstrom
